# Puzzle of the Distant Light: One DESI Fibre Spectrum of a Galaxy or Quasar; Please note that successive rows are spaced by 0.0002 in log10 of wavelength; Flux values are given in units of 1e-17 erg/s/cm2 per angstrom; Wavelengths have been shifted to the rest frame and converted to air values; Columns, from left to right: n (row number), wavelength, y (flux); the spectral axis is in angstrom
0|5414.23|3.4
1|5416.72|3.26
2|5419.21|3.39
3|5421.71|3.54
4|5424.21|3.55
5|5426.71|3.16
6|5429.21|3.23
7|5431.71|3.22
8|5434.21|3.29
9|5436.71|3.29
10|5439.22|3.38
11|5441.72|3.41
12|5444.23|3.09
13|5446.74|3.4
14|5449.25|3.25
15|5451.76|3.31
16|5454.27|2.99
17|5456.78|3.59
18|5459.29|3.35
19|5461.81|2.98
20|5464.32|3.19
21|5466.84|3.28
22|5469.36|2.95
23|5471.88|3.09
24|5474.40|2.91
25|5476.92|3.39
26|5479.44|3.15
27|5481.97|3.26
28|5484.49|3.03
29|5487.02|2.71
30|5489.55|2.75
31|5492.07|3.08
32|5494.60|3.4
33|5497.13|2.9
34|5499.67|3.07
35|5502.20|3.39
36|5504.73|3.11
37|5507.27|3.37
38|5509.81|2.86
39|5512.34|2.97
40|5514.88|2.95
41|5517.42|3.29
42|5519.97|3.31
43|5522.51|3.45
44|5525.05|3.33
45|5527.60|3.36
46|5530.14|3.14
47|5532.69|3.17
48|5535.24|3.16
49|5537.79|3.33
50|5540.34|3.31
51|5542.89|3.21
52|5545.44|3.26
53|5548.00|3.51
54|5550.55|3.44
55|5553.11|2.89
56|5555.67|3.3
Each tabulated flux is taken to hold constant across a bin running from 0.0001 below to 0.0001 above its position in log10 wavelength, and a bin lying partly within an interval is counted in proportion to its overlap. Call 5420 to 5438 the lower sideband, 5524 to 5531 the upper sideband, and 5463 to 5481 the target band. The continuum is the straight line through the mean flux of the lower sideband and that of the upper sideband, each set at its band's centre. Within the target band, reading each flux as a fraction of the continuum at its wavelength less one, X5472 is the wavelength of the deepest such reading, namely 5474.40 angstrom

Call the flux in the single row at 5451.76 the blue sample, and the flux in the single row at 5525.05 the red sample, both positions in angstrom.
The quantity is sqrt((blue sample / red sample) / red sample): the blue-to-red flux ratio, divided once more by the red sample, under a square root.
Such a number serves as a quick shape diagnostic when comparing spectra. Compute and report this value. 0.55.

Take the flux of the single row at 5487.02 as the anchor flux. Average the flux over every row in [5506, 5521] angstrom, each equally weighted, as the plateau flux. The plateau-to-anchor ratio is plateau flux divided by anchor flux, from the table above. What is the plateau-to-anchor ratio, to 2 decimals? 1.15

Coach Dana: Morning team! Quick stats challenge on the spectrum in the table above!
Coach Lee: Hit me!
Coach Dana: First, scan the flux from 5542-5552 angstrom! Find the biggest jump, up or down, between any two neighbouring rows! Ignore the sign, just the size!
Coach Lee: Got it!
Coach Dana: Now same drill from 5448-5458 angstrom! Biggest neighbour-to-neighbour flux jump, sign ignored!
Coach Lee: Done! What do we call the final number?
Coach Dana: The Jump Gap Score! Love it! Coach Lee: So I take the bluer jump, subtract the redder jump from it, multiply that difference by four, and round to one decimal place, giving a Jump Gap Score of 1.4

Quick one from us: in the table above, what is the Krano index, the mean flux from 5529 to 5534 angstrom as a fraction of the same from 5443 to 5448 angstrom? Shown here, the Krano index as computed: 0.97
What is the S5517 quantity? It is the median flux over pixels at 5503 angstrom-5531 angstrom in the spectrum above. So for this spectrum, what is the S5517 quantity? 3.29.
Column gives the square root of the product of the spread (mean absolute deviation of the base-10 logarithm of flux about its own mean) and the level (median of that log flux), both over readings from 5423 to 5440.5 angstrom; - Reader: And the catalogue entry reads 0.079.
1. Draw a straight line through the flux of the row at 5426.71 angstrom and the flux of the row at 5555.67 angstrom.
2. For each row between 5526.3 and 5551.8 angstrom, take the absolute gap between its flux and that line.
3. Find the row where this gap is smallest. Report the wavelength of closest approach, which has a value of 5540.34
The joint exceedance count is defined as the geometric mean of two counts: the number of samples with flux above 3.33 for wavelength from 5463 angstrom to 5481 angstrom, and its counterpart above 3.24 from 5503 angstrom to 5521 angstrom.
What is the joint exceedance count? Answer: 1.7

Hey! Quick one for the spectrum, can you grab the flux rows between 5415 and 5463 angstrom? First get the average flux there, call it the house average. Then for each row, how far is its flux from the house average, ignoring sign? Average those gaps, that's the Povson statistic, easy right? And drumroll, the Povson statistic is 0.13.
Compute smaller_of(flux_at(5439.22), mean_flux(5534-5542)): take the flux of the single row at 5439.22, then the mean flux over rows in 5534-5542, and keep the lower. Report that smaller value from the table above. 3.27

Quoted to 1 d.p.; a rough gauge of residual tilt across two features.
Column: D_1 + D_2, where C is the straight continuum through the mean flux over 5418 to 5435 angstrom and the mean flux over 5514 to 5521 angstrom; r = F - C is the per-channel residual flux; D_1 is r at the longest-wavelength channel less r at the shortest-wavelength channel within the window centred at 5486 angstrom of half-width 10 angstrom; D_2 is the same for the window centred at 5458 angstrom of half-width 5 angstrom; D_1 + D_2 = 0.0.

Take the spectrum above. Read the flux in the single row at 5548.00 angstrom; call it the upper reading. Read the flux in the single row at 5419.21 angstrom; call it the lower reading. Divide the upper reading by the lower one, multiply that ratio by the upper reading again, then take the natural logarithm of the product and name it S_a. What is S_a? 1.29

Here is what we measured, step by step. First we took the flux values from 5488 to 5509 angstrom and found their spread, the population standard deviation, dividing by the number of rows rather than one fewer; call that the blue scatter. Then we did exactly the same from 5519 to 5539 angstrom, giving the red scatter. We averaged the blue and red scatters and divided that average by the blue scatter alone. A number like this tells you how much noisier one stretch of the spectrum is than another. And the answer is 0.73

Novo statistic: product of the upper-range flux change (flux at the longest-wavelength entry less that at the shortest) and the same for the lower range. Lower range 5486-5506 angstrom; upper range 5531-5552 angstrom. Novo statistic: 0.108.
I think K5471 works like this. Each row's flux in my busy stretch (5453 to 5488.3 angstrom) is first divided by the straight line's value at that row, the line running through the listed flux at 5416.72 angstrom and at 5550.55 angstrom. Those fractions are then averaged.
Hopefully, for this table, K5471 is 0.94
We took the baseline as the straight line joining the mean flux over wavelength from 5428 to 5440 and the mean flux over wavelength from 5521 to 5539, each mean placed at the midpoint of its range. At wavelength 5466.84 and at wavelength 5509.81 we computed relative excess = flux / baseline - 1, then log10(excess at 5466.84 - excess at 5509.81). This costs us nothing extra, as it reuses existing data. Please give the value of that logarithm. -0.9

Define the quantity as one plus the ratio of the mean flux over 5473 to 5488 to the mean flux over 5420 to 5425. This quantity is 1.87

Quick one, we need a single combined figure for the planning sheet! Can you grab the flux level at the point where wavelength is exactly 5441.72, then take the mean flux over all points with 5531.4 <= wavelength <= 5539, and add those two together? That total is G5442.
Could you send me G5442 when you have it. 6.63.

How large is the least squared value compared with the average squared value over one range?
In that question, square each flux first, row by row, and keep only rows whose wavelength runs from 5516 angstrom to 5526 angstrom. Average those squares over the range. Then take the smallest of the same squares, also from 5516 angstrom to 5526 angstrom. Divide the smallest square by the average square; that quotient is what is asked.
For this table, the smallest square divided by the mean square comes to 0.97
